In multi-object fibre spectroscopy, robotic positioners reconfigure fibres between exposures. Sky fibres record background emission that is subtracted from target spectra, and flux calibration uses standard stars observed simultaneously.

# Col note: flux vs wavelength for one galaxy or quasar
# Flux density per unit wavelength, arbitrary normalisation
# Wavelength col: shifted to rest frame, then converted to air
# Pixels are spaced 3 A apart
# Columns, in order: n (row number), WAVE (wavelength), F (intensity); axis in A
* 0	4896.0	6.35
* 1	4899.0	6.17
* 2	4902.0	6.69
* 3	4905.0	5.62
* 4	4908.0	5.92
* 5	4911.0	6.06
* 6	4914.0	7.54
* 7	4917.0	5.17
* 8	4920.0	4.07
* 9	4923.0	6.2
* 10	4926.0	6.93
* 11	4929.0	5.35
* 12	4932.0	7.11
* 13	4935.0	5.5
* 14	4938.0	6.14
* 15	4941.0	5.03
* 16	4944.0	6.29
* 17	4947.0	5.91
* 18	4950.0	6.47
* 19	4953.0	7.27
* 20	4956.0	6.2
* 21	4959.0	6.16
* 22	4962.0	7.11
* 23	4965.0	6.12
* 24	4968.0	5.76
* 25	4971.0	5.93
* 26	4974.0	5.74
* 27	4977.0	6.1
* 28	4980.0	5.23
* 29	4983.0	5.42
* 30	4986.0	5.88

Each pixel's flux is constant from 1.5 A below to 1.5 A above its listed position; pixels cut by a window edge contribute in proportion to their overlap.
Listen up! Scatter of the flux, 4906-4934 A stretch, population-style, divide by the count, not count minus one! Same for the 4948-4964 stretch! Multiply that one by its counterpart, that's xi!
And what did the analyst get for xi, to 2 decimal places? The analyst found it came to 0.47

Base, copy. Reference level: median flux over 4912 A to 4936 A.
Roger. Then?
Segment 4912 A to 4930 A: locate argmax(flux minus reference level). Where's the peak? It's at 4914.0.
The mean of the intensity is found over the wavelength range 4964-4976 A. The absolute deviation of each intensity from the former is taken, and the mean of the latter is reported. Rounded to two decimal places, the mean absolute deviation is 0.14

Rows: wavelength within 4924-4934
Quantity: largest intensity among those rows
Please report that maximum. 7.11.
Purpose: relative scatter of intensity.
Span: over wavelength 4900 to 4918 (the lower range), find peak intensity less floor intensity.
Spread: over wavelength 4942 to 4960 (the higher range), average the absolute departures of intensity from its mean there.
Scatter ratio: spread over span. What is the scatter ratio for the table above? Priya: 0.137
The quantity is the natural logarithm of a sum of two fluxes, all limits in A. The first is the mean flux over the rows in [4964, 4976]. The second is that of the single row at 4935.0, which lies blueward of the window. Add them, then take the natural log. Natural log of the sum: 2.43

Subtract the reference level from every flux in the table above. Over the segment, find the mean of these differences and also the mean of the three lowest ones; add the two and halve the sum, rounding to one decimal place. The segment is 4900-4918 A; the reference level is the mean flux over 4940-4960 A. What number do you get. -0.3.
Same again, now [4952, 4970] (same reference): 0.0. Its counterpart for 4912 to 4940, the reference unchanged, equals -0.8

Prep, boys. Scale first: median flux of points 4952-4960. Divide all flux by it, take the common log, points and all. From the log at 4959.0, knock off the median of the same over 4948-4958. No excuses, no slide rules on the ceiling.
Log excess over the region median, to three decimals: -0.021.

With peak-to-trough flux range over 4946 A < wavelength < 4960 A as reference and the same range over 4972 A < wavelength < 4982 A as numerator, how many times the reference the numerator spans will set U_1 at 0.6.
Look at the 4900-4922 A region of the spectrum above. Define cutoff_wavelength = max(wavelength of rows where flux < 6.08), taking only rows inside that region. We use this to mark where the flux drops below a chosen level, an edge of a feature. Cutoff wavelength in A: 4920.0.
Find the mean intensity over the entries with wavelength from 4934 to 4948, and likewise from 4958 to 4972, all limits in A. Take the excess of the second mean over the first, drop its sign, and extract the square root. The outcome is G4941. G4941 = 0.7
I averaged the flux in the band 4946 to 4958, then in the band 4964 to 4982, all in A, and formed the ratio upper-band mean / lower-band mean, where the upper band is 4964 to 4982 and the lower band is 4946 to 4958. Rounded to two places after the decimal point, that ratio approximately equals 0.90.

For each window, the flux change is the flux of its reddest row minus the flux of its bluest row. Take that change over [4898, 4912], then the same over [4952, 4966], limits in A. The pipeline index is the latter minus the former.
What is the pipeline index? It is -1.04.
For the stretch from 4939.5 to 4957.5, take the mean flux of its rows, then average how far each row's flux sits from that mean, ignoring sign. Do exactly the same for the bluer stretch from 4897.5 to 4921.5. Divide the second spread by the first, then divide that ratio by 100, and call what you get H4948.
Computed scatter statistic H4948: 0.015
